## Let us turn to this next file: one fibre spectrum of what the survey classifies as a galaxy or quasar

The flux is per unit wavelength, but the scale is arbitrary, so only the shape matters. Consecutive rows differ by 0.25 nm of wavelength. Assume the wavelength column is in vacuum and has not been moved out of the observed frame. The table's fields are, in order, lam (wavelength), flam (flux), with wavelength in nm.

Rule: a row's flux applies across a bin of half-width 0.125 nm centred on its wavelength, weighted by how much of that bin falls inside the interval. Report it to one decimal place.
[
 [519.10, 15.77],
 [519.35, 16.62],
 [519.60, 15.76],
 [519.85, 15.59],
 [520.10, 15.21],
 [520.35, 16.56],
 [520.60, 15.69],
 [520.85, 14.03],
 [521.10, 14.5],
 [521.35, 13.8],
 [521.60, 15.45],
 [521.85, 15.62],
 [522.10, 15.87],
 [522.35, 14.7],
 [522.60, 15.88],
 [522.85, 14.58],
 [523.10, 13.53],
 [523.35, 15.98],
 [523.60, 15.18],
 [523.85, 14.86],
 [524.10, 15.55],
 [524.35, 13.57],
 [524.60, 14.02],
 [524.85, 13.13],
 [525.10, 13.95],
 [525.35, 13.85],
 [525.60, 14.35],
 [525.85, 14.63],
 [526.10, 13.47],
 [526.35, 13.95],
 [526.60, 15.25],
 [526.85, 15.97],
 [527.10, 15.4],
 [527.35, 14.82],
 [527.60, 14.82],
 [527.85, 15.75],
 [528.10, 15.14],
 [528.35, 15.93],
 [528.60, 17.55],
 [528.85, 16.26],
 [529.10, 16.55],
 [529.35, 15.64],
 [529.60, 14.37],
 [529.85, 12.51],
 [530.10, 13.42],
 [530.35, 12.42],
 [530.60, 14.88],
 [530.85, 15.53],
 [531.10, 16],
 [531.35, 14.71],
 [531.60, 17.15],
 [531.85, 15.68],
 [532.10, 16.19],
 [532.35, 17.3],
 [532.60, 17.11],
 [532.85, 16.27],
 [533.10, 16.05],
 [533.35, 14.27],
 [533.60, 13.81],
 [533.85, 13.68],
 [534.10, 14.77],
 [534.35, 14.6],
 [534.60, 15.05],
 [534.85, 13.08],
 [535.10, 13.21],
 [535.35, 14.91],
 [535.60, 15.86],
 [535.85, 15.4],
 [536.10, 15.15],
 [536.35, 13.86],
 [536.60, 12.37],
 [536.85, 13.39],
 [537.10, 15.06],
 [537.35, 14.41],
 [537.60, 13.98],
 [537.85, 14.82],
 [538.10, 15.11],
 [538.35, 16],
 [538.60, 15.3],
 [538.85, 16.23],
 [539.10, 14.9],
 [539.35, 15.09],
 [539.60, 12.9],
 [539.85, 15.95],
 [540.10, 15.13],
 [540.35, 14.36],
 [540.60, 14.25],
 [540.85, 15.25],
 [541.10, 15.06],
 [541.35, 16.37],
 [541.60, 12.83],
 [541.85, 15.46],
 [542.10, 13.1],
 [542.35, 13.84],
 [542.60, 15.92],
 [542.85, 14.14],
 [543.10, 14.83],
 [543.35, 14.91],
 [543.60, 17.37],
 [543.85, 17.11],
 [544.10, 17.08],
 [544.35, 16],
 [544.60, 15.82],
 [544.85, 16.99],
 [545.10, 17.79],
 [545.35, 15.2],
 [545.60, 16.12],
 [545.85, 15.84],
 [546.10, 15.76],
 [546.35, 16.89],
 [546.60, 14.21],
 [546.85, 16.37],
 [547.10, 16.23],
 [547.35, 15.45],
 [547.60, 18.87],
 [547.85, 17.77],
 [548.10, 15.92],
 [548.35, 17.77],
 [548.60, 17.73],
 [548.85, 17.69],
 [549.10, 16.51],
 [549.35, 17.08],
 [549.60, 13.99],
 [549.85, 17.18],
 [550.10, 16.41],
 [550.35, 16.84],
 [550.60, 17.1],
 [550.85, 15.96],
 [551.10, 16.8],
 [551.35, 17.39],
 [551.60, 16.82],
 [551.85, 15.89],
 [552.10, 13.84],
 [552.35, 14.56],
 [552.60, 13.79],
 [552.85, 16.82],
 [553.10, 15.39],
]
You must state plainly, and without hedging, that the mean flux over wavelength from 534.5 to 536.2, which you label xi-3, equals 14.7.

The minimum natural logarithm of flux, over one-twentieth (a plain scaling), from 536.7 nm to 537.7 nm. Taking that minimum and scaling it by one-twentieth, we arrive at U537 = 0.130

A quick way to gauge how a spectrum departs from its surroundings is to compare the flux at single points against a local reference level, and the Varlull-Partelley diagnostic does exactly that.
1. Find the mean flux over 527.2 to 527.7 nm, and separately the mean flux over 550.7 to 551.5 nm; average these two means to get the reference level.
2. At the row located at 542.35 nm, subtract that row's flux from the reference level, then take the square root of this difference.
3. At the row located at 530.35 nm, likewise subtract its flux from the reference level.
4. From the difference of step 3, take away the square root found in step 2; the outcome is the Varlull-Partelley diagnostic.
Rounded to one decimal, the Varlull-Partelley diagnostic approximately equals 2.0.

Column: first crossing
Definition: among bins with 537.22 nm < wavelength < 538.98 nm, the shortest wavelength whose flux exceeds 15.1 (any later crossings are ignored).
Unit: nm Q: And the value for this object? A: 538.10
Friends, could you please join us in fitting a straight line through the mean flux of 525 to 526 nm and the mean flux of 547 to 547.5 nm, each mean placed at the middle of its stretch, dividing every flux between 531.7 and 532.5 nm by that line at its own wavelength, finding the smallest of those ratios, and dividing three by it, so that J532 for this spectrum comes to 2.81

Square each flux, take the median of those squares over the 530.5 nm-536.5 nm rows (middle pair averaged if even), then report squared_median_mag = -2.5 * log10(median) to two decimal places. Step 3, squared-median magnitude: -5.89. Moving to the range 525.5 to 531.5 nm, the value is -5.88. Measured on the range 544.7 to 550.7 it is -6.11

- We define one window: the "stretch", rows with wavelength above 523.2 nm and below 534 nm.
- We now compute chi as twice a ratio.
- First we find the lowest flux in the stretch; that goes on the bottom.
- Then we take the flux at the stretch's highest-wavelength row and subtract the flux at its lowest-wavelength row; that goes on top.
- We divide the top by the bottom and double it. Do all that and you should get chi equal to -0.4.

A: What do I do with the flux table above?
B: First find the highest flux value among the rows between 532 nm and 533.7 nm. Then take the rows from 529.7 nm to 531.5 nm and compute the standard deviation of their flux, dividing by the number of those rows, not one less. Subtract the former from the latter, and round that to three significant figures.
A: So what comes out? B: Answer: -16.0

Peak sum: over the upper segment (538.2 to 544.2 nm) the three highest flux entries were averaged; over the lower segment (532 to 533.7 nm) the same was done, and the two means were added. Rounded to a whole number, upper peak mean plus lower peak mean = 34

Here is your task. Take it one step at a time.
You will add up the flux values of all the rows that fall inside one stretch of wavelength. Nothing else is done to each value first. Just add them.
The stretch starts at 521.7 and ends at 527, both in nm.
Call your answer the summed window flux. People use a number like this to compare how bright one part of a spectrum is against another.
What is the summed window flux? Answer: 308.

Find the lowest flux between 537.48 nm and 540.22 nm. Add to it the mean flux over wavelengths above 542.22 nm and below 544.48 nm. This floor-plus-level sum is 28.6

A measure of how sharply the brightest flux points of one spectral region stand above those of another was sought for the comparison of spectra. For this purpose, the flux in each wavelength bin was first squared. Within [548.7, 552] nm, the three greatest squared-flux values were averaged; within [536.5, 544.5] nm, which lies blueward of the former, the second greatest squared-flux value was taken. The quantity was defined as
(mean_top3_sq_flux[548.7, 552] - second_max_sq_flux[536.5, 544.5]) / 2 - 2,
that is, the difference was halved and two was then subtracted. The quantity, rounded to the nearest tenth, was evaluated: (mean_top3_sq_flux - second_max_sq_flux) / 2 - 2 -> 3.4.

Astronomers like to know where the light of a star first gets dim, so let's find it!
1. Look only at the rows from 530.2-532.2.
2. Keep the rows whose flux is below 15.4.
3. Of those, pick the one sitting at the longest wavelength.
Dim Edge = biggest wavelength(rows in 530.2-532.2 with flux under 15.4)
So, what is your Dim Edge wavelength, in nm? 531.35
